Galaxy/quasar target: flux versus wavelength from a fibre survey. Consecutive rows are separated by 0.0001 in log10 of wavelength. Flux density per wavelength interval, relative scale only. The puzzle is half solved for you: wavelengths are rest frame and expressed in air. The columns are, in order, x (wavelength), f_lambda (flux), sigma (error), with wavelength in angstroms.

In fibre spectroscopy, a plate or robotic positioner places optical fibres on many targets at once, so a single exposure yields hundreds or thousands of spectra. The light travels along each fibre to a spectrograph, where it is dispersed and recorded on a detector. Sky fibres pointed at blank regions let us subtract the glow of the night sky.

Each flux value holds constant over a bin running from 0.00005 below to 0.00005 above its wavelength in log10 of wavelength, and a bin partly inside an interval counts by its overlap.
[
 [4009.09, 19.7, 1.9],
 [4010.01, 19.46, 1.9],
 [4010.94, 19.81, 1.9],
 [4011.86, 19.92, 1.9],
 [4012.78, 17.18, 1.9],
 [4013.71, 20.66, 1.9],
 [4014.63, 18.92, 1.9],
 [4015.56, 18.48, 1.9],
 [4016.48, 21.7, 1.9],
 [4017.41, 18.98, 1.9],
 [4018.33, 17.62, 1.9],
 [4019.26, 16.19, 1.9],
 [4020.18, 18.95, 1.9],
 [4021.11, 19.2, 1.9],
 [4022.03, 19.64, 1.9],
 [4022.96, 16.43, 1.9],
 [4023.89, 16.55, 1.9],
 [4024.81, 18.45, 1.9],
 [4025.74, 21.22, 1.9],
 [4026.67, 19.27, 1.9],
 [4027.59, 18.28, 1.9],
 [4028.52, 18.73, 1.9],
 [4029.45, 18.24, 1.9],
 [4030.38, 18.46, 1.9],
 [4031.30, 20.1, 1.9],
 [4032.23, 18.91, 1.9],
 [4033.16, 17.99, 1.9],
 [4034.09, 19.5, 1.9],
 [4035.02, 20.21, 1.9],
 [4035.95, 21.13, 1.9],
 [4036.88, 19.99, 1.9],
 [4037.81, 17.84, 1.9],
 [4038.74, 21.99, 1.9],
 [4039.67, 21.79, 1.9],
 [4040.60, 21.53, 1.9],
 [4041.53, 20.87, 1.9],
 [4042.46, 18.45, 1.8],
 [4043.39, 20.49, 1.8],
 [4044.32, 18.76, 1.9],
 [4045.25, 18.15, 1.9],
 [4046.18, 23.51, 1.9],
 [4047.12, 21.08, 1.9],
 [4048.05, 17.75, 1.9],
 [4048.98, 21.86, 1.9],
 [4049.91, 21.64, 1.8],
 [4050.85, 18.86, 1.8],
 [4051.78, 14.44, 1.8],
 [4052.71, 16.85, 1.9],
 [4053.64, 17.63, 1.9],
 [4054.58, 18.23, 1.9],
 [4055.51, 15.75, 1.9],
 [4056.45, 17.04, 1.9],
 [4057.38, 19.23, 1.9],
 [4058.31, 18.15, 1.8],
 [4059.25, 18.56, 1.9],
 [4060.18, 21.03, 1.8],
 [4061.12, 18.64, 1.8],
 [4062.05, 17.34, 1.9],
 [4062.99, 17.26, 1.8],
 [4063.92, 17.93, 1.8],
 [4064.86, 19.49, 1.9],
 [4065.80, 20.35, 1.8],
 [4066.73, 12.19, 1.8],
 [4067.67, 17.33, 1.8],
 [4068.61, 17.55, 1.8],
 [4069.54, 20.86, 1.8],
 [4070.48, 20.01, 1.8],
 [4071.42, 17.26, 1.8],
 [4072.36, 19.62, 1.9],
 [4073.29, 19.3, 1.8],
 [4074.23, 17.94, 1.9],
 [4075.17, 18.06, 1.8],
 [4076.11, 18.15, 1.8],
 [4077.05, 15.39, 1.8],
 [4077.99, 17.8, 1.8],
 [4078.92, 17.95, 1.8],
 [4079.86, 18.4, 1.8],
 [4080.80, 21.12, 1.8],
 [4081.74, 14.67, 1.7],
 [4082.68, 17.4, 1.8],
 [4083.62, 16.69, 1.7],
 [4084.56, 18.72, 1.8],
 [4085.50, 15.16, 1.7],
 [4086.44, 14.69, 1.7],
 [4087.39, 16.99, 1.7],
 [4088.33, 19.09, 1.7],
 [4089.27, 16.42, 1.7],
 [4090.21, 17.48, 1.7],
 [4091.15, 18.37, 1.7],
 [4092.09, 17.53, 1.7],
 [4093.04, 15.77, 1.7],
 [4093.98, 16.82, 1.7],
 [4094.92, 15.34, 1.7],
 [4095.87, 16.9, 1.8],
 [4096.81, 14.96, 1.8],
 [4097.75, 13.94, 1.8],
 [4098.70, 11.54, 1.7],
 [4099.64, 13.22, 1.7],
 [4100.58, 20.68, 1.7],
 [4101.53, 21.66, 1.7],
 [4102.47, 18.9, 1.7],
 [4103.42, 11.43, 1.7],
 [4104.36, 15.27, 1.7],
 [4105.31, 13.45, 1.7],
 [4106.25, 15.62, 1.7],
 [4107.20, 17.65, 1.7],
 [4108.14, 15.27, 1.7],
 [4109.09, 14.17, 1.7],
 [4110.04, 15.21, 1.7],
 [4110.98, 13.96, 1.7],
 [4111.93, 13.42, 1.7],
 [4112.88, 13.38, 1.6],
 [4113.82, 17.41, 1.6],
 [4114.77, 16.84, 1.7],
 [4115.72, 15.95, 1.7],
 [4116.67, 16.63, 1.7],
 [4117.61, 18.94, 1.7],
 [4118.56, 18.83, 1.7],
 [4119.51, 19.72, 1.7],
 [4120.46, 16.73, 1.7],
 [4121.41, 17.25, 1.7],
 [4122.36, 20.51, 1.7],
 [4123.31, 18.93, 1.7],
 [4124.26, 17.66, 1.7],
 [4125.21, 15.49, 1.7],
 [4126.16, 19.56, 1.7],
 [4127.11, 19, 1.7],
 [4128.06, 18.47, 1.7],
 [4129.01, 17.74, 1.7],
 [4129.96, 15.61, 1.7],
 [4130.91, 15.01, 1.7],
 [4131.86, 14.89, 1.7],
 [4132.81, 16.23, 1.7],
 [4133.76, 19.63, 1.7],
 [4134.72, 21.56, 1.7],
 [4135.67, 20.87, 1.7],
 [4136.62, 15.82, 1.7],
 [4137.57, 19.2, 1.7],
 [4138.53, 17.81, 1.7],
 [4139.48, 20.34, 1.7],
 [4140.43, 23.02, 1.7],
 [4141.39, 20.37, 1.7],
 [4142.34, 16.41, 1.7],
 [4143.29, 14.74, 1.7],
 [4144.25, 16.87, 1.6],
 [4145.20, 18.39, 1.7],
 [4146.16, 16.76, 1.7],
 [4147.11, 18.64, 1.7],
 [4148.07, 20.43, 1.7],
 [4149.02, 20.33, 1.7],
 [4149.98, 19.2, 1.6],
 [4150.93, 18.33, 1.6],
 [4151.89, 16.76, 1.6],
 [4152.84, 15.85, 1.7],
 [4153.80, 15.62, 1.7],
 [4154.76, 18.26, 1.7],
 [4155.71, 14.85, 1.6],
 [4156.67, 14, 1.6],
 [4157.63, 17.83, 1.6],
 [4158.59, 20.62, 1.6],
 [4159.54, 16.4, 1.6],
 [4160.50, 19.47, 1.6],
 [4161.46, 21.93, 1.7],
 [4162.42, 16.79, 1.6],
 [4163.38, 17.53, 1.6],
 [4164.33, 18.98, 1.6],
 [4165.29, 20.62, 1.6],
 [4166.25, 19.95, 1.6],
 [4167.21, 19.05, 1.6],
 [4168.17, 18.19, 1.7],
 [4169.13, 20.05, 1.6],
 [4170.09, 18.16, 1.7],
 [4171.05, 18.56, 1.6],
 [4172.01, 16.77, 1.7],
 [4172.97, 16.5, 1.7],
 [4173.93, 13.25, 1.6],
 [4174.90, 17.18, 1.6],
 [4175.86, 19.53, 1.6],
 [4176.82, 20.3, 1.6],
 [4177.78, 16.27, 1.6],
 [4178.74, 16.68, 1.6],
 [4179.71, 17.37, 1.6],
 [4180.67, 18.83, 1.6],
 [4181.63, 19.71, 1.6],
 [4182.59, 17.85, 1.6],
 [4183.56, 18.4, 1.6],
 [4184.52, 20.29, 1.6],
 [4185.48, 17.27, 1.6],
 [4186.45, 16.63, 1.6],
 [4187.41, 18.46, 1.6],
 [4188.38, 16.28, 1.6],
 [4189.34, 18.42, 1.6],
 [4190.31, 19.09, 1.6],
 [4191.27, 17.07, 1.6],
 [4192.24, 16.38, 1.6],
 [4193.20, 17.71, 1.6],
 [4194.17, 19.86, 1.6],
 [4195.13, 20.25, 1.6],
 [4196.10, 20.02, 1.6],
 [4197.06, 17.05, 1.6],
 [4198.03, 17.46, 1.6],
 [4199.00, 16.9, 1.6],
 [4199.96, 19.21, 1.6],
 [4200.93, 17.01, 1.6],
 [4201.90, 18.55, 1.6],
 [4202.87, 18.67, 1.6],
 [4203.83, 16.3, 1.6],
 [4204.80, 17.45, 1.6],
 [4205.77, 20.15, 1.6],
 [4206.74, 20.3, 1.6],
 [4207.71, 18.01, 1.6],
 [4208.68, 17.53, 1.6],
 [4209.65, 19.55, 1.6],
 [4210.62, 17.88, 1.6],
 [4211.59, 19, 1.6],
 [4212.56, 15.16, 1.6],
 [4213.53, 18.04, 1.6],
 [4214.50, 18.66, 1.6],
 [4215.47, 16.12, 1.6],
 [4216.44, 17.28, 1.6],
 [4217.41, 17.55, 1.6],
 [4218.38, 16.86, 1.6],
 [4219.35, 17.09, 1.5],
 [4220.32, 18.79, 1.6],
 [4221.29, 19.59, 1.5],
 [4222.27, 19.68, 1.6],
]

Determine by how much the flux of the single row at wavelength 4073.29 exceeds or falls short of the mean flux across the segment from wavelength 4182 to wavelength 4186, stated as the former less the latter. 0.8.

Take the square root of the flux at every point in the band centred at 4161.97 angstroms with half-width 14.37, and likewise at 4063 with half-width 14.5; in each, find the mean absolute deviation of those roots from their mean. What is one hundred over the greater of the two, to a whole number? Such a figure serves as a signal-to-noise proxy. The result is 501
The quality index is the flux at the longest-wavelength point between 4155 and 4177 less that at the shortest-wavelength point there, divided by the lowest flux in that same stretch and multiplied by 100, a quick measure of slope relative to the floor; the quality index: 41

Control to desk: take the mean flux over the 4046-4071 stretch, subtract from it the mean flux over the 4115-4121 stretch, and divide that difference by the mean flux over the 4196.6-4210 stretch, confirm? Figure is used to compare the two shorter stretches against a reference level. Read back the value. 0.04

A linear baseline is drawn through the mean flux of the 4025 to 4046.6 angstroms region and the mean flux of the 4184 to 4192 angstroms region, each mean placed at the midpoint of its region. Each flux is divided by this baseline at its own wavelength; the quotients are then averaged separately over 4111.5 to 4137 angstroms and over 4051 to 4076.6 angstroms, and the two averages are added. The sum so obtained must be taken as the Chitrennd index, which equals 1.86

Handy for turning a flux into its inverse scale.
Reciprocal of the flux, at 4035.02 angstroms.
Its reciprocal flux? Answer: 0.049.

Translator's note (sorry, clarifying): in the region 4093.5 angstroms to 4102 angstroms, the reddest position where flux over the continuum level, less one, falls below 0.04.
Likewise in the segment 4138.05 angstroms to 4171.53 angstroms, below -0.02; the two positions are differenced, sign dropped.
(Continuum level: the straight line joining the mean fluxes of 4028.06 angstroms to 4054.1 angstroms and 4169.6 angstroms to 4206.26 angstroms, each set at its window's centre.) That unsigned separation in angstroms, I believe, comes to 63.7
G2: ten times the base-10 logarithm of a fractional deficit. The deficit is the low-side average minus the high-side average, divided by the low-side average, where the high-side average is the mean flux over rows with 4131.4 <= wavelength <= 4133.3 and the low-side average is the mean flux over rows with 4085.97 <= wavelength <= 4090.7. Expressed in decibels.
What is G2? -11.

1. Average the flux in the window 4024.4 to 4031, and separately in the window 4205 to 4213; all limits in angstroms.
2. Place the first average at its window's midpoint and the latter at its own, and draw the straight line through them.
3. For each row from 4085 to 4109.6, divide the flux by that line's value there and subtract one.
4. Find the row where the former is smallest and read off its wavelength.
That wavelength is 4103.42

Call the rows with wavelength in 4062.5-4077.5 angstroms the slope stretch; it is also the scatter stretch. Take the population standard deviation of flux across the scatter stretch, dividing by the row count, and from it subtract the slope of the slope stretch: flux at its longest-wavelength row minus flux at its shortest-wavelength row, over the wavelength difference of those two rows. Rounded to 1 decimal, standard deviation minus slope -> 2.2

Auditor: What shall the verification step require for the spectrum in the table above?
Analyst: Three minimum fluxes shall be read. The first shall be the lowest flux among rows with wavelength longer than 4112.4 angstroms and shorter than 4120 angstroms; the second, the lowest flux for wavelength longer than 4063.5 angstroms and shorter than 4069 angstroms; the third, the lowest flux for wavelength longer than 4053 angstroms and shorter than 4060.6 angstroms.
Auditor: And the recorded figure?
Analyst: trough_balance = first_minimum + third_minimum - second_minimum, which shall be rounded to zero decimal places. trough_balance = 17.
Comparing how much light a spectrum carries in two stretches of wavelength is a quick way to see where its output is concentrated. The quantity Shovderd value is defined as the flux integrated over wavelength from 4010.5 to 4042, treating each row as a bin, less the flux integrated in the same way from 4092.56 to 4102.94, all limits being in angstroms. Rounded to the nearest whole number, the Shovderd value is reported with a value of 437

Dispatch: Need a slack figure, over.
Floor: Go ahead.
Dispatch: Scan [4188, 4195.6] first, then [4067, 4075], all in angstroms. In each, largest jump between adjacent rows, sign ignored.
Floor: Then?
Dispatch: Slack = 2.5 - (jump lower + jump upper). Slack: -2.96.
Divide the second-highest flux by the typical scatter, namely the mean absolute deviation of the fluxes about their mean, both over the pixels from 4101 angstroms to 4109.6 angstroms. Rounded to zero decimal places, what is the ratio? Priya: 8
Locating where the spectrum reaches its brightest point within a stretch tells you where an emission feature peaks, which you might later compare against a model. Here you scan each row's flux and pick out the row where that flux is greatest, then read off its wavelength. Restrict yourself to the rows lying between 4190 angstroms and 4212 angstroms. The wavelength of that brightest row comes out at 4206.74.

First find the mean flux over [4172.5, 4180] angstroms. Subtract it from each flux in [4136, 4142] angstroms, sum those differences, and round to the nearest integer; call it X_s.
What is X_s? 14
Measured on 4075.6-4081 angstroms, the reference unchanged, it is 6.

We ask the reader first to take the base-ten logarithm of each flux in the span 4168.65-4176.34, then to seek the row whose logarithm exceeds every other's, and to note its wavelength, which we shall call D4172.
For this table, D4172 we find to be 4169.13 angstroms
